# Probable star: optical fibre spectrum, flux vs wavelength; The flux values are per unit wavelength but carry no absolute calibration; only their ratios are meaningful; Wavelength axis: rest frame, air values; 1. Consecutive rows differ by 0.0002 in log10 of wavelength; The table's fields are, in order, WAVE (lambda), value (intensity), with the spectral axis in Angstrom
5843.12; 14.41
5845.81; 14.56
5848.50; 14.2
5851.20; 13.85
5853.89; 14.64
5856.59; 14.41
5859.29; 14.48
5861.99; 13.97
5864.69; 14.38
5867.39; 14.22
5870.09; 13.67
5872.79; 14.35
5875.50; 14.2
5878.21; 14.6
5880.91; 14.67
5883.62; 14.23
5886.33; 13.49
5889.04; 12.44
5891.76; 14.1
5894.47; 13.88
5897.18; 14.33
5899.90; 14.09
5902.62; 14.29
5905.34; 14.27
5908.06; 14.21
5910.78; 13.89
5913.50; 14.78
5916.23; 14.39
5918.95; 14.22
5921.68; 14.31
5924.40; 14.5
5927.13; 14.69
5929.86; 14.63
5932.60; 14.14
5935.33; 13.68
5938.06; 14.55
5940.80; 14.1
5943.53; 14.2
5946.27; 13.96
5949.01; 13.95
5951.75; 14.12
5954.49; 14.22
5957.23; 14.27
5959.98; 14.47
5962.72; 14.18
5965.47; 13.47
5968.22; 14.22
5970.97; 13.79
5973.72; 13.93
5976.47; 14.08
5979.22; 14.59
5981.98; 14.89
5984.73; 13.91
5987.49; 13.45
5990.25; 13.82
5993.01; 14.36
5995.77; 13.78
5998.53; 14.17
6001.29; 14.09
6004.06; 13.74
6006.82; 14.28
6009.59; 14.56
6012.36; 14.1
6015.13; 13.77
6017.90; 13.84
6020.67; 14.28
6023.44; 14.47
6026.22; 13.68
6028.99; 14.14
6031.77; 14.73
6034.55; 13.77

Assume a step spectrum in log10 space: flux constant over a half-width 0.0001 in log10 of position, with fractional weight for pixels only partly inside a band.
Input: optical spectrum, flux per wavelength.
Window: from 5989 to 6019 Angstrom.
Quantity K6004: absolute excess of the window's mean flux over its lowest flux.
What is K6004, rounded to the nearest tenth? 0.3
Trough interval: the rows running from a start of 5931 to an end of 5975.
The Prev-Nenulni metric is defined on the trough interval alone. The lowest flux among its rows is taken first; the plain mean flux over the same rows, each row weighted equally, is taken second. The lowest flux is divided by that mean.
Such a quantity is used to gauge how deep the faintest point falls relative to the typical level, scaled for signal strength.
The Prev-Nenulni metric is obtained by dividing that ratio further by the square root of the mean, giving 0.2550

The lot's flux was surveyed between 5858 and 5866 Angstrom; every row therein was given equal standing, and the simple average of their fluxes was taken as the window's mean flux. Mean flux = 14.3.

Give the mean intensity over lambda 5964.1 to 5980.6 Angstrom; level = 14.0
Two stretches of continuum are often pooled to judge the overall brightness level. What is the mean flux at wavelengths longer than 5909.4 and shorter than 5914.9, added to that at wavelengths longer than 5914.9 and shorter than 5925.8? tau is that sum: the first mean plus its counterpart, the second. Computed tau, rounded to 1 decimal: 28.7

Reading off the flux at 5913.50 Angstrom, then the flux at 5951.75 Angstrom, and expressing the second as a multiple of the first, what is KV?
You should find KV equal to 0.96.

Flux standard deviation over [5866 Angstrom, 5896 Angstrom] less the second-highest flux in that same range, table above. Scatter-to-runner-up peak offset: -14.0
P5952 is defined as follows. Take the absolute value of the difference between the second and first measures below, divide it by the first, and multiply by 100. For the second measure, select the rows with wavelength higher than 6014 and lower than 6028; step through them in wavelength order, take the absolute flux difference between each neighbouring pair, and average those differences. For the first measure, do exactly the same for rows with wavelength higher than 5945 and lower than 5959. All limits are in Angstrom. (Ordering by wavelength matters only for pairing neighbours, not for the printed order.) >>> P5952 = 352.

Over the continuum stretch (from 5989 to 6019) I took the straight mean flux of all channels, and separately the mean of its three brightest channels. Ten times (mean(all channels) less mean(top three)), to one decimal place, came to -3.5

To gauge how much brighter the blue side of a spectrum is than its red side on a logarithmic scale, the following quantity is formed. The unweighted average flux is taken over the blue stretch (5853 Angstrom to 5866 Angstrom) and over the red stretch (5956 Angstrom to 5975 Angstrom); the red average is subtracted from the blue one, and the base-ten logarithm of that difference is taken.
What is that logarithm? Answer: -0.5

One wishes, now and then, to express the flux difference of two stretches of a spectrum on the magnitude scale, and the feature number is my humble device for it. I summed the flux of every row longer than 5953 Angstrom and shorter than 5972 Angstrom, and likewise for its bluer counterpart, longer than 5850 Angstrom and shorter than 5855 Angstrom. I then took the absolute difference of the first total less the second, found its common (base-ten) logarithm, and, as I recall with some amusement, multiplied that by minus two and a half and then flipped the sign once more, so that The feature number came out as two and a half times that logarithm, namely 4.61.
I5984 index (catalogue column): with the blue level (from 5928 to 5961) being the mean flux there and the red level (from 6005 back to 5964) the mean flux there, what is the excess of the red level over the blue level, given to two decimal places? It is -0.17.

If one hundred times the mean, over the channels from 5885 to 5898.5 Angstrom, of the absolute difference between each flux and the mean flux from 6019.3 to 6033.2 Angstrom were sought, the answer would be 64.0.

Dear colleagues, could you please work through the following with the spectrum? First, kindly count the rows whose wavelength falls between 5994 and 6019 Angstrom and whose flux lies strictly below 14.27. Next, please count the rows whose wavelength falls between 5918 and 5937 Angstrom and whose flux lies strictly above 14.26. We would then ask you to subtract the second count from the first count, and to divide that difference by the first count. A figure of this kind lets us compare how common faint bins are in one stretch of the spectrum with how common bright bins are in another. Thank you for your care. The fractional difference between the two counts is 0.4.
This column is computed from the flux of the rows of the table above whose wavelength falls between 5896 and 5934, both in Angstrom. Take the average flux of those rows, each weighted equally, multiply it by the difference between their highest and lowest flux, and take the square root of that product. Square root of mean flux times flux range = 3.57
